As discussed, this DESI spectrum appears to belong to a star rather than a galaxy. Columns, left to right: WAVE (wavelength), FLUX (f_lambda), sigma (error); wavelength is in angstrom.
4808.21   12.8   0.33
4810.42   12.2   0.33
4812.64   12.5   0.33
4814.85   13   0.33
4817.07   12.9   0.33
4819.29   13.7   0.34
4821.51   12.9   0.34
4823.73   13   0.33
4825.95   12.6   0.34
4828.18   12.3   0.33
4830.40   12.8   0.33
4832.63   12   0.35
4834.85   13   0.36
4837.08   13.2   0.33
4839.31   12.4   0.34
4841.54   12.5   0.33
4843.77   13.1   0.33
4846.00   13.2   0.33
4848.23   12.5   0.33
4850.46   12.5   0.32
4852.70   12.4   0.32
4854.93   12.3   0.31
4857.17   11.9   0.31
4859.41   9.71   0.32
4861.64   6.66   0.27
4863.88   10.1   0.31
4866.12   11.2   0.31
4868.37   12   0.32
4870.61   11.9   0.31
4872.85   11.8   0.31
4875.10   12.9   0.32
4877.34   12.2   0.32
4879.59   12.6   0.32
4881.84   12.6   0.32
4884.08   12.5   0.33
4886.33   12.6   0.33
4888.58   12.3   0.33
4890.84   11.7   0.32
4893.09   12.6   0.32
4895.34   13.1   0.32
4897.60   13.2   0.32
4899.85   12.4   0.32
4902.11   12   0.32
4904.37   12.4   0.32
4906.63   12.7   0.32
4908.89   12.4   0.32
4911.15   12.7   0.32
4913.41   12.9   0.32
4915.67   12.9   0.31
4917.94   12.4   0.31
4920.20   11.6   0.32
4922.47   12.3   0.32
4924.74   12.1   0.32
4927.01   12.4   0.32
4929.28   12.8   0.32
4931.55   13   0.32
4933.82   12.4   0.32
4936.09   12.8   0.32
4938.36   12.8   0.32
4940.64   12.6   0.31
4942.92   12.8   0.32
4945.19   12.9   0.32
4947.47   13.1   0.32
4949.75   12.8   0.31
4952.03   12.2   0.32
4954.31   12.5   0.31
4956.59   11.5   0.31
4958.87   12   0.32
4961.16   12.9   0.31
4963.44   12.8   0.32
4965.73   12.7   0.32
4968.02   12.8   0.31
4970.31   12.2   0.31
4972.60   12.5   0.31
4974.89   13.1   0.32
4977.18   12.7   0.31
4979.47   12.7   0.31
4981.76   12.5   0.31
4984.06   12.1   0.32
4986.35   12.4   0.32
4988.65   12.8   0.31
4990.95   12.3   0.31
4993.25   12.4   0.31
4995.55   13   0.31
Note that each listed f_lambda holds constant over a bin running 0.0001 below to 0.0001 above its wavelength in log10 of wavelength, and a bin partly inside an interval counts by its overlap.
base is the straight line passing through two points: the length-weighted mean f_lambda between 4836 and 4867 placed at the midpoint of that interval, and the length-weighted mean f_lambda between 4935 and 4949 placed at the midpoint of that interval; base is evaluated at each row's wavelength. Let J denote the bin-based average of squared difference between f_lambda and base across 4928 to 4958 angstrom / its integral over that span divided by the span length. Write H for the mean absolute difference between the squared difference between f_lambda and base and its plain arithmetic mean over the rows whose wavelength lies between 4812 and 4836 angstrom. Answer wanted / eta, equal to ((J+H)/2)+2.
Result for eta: 2.6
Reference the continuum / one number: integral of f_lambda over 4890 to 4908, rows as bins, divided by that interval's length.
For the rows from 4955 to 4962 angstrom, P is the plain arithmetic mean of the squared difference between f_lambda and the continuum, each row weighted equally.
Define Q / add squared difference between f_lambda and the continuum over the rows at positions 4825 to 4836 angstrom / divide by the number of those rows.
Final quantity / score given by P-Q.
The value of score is 0.4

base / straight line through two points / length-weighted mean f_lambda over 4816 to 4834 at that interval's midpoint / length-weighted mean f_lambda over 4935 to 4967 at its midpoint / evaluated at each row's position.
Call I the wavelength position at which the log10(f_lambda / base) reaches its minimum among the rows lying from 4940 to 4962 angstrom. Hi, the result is 4956.59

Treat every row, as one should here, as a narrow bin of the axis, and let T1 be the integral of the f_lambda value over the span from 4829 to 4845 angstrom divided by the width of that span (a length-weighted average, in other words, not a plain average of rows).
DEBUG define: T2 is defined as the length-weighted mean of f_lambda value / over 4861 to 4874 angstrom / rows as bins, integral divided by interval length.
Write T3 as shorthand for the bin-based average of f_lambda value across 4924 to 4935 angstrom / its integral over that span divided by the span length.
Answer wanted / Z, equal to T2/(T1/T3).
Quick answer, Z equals 10.6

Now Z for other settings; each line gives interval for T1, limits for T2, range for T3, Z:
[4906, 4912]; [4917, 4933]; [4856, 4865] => 9.4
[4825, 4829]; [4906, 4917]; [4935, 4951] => 13.1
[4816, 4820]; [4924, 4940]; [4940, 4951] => 12.2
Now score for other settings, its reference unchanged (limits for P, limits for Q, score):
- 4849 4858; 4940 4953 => 0.0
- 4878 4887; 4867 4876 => -0.3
